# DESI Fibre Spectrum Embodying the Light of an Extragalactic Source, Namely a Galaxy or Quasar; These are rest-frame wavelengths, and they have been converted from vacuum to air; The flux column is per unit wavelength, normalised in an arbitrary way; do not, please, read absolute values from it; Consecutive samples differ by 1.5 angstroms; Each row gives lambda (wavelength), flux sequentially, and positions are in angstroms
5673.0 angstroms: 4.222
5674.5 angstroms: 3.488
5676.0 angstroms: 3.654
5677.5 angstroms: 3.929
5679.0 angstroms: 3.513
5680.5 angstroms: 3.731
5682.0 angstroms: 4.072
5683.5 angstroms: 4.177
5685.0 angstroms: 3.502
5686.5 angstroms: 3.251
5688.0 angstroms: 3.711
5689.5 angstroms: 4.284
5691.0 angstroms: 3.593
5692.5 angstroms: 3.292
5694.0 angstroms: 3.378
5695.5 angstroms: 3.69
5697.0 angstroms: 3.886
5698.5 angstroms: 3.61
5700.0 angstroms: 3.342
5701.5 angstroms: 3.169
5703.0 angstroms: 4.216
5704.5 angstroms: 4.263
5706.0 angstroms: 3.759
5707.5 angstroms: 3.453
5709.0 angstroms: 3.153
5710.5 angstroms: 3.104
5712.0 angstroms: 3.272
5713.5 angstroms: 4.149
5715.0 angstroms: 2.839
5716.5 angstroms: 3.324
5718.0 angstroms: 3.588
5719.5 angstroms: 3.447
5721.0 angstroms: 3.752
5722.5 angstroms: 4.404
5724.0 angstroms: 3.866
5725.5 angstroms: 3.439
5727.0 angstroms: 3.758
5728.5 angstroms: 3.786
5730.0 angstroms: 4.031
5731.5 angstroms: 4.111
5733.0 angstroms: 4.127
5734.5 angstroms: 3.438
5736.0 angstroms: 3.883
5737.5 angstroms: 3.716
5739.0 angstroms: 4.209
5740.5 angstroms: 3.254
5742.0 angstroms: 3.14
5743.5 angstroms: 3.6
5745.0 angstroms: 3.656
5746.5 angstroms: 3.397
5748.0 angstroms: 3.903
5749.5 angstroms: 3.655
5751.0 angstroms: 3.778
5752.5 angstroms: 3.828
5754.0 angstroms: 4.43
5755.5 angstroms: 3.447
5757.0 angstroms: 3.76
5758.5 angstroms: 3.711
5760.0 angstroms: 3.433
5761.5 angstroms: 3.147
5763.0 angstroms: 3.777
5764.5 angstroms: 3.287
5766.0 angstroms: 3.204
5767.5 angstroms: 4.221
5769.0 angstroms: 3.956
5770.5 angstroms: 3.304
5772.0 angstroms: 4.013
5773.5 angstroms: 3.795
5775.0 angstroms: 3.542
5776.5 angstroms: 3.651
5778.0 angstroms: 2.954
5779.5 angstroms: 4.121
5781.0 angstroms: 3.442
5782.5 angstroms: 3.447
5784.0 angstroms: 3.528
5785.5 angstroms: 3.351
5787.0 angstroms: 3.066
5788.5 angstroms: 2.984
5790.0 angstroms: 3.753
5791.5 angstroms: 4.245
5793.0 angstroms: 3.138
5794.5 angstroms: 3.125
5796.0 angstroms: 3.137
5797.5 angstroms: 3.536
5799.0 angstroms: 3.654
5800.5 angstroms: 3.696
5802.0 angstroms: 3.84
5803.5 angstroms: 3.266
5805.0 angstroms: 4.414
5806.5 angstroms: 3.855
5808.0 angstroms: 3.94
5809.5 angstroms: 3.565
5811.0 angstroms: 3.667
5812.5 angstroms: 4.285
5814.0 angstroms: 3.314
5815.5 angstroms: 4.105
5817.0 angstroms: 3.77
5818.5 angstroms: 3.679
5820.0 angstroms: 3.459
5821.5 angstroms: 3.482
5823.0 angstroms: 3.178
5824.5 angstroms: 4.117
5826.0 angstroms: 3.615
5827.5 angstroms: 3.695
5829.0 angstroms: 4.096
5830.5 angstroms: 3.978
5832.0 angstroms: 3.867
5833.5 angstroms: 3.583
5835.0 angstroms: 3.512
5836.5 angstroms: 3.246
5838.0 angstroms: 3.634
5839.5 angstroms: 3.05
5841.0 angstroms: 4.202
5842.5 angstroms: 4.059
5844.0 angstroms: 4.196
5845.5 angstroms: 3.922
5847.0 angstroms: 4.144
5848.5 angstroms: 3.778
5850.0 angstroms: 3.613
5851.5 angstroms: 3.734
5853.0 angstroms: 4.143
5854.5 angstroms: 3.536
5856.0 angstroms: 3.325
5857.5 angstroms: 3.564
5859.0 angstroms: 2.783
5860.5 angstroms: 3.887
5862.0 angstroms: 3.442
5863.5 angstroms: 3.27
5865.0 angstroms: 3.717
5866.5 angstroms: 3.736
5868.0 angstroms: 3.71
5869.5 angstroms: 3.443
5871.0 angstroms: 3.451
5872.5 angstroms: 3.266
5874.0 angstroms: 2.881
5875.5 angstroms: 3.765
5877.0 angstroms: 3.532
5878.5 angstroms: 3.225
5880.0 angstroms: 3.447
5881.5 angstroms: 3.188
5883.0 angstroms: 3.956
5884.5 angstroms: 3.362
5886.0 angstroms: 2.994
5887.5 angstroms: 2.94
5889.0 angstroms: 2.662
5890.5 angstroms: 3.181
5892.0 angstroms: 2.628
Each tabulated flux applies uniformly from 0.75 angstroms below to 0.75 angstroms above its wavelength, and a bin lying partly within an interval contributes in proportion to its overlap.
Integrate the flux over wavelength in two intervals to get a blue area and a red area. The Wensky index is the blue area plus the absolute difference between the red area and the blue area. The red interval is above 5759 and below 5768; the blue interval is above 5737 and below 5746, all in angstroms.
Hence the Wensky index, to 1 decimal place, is 33.1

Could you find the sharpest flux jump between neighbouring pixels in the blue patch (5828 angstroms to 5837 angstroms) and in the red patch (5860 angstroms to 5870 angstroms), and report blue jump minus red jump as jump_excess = -0.16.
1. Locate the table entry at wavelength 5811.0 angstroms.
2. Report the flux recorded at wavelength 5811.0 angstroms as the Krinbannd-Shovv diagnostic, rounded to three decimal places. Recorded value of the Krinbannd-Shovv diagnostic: 3.667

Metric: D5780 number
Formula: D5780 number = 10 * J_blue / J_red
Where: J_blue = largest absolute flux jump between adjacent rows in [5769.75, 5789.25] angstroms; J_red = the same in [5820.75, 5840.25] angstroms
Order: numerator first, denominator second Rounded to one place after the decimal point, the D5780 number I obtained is 12.4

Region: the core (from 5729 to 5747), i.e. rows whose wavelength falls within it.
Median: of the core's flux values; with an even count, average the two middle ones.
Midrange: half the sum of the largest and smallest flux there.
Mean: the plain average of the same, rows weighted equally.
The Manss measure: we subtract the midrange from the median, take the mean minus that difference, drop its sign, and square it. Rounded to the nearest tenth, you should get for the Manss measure 13.7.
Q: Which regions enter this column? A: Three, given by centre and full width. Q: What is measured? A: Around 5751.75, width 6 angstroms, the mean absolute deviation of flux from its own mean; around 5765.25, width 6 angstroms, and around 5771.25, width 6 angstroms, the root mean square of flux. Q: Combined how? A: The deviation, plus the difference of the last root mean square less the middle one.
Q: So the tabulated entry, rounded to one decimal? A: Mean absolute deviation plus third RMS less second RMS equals 0.4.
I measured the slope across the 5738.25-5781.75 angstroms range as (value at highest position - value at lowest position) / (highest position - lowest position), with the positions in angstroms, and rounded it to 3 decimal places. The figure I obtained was -0.018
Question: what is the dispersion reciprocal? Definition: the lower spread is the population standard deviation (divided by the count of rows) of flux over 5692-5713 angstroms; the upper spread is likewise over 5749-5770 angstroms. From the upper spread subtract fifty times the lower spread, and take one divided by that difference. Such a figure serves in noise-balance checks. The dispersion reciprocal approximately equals -0.0560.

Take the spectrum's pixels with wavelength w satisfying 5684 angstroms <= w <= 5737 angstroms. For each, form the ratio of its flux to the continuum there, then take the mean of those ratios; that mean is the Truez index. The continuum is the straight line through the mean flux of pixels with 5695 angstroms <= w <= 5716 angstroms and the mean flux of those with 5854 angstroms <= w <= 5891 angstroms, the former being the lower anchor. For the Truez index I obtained 1.03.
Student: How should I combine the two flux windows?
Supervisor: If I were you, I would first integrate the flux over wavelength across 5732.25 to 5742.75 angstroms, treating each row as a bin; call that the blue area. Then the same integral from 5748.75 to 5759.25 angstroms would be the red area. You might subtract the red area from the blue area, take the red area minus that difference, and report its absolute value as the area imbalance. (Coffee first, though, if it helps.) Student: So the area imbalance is 41.2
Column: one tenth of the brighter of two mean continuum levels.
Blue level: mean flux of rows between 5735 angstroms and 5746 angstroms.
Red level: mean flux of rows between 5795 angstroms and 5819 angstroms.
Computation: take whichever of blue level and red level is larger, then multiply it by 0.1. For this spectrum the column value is 0.373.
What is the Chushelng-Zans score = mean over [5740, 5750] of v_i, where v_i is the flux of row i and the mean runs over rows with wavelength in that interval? 3.52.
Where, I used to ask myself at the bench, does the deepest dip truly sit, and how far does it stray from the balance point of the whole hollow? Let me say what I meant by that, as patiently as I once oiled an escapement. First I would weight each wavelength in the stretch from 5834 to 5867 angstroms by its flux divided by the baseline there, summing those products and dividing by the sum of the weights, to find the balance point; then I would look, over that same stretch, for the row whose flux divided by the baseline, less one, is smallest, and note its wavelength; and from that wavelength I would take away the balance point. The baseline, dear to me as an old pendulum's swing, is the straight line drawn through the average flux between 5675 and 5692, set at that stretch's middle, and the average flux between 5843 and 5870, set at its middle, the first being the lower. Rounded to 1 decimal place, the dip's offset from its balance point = 8.4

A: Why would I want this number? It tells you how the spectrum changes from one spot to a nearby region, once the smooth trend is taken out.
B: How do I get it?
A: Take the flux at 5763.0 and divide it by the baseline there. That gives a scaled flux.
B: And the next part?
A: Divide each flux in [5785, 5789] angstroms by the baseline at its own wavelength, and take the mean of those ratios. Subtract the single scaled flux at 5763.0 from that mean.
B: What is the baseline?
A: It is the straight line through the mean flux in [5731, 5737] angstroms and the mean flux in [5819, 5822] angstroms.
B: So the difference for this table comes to -0.15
